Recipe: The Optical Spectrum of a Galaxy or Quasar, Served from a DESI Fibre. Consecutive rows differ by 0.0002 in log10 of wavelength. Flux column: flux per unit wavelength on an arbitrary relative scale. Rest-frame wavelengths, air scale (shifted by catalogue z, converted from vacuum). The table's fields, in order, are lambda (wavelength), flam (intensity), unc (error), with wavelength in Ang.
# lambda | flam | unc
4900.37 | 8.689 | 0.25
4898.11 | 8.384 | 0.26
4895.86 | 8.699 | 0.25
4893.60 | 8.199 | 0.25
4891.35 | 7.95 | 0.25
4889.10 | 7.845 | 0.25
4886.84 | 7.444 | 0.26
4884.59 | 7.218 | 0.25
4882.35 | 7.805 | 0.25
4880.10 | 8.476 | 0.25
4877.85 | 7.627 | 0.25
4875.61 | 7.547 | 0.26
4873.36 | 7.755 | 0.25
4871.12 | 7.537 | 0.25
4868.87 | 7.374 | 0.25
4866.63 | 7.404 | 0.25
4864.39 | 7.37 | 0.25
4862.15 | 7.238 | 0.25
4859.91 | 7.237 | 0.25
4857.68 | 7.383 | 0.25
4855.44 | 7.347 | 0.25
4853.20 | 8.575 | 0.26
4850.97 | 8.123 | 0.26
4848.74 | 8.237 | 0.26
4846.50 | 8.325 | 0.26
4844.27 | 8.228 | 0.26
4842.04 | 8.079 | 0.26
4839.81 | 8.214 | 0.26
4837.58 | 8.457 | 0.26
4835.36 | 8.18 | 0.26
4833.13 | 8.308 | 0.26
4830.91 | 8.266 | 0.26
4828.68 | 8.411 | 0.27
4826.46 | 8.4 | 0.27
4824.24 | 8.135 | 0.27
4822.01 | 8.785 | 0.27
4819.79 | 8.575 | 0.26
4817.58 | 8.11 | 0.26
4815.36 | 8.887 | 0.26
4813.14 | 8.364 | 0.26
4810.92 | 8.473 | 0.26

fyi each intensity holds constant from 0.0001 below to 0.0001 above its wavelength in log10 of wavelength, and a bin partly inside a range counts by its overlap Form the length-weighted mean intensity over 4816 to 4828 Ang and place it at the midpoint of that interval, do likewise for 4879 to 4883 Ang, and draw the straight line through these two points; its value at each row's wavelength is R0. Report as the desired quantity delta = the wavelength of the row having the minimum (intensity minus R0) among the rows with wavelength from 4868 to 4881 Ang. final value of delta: 4868.87 Ang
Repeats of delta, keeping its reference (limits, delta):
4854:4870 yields 4859.91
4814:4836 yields 4817.58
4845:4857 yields 4855.44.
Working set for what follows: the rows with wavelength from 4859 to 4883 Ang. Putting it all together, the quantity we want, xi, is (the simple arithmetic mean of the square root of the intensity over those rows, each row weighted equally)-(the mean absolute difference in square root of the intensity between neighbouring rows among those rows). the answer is 2.71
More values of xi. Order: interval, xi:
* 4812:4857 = 2.83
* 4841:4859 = 2.78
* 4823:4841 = 2.85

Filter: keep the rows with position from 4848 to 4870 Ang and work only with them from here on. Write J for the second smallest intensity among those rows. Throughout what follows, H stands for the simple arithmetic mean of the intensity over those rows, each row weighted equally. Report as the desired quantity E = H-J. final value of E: 0.39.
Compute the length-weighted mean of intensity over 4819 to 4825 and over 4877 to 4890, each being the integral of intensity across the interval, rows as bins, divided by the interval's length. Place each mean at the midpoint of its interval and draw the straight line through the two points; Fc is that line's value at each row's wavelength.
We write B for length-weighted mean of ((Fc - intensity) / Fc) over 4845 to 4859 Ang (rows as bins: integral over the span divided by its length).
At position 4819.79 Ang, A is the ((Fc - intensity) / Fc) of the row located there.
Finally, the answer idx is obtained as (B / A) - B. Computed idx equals -3.24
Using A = -0.005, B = 0.017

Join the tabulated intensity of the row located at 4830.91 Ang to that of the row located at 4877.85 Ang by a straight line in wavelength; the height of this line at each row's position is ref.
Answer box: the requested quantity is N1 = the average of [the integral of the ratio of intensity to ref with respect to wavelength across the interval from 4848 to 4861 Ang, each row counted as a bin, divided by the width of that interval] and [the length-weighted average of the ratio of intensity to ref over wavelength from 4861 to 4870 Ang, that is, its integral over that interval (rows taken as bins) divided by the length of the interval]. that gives 0.96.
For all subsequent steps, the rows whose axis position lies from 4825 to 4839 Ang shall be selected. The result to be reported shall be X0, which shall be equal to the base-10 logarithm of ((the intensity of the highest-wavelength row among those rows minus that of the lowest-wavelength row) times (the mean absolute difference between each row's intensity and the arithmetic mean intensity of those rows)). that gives -2.3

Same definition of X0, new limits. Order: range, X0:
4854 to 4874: -1.4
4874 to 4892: -0.9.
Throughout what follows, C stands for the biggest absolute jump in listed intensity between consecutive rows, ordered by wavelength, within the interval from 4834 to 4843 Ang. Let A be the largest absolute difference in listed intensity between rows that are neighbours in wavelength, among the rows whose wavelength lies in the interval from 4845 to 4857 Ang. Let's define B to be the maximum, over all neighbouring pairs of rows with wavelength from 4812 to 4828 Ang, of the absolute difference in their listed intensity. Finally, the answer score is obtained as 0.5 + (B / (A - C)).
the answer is 1.3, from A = 1.2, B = 0.8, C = 0.28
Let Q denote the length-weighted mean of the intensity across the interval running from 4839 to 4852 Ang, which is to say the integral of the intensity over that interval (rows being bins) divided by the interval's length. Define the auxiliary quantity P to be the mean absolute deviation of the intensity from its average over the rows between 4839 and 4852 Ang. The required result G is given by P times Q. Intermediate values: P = 0.067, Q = 8.2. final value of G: 0.55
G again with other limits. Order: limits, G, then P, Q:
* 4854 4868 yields 0.45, 0.062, 7.4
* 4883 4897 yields 3.08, 0.390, 7.9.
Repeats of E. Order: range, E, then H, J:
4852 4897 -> 0.46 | 7.70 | 7.237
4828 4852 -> 0.13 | 8.26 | 8.123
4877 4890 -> 0.29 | 7.74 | 7.444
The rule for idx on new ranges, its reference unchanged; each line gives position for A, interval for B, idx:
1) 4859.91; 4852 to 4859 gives 0.37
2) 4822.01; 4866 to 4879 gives -1.28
